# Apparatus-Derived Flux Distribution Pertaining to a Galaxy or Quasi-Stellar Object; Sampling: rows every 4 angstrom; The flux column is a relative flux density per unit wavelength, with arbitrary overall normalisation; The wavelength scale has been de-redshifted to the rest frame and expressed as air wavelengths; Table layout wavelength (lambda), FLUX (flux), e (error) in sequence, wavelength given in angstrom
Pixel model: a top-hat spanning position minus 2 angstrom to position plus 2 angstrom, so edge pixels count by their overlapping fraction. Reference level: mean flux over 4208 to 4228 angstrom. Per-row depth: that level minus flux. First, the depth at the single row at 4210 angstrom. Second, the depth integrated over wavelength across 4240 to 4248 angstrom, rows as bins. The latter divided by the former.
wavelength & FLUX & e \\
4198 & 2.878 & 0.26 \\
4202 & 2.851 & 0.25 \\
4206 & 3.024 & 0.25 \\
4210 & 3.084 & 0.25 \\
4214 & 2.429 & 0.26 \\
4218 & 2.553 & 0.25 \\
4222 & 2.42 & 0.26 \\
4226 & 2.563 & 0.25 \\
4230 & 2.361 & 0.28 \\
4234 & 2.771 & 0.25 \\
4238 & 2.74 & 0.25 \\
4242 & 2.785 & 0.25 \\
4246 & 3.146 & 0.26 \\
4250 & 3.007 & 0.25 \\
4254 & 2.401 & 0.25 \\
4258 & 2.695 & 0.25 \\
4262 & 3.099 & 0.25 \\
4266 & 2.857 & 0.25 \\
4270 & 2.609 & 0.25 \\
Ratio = 6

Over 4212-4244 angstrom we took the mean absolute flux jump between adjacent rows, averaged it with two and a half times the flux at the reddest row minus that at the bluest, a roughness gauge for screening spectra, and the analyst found 0.52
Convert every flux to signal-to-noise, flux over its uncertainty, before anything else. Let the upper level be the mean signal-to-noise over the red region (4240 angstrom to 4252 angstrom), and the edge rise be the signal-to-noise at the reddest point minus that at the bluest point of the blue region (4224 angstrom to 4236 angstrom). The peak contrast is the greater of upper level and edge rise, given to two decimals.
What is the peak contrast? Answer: 11.76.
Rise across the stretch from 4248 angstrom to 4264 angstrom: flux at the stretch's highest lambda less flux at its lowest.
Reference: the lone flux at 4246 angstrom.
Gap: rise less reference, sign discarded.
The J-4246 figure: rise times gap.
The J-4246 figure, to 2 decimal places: 0.28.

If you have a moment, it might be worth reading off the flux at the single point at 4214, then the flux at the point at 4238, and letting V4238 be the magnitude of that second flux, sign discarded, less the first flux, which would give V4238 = 0.31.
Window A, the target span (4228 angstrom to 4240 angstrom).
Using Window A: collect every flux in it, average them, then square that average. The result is 6.9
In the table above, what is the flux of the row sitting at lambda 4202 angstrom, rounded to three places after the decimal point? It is 2.851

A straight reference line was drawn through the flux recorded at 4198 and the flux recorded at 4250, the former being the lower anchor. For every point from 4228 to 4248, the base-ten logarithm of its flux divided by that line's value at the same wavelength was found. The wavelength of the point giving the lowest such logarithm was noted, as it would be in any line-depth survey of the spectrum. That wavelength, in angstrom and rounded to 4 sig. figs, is 4230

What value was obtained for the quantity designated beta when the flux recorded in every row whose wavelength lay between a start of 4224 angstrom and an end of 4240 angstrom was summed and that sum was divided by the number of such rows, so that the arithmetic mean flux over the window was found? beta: 2.61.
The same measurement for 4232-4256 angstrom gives 2.81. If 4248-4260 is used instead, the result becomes 2.70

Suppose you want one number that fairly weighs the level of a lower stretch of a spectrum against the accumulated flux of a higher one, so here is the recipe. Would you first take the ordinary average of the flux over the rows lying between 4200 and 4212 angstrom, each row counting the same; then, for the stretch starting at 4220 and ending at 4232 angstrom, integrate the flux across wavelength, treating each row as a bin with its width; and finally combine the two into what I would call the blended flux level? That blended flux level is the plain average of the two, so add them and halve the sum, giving 16.2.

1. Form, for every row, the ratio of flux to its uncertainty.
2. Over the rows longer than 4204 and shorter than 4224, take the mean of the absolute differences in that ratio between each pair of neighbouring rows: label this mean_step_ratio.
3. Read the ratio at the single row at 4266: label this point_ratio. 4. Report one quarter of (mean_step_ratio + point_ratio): 3.17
